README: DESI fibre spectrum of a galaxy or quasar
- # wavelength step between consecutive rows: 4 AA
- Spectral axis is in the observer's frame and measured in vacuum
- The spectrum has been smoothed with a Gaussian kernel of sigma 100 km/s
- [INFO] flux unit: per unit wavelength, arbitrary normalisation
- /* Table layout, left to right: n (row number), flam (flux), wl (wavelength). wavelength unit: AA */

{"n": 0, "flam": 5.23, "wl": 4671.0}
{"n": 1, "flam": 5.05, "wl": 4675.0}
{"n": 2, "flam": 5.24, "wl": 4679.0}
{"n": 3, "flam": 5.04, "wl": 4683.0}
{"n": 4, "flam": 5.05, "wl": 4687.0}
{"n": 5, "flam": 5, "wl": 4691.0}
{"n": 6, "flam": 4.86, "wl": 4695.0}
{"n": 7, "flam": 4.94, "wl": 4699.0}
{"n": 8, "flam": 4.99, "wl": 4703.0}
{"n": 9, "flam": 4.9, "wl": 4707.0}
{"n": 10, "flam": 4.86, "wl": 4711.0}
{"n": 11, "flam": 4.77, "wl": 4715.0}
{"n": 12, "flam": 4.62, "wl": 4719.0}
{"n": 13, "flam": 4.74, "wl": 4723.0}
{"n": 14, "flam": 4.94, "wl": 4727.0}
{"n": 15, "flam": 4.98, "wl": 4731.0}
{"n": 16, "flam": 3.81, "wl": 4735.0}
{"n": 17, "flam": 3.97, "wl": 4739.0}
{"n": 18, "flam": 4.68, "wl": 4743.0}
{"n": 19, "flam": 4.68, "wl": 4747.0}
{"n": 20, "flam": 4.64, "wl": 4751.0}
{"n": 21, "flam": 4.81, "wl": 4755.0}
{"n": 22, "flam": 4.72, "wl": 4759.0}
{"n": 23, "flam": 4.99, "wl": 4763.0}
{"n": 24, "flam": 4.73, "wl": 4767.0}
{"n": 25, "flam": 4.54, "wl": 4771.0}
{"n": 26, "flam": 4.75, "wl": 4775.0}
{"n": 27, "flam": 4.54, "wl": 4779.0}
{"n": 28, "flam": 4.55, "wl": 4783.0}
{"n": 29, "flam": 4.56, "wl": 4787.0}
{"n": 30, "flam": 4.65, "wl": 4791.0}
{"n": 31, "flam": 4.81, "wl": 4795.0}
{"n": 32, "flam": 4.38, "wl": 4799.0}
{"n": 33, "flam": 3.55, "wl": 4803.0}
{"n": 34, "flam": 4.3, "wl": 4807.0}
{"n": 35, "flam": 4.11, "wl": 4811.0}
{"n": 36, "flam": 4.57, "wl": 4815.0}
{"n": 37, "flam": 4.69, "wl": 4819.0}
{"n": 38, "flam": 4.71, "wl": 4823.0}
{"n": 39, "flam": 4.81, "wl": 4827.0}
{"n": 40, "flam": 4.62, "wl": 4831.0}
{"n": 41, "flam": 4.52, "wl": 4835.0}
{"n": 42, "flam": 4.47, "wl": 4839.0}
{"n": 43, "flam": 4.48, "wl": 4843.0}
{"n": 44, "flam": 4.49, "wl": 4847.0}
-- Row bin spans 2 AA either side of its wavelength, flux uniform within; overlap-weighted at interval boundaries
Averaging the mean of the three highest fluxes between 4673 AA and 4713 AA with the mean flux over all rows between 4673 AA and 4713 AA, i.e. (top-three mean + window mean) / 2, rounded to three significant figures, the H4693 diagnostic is 5.05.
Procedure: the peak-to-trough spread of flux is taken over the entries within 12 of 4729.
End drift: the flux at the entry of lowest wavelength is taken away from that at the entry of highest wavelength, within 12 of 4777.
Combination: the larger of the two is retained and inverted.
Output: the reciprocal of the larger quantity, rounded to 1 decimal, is 0.9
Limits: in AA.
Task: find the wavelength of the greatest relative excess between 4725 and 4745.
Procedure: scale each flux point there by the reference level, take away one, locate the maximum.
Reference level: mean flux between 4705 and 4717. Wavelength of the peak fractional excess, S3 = 4731.0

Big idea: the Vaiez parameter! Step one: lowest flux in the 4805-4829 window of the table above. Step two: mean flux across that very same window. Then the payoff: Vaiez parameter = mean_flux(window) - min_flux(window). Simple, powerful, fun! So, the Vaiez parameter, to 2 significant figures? 0.42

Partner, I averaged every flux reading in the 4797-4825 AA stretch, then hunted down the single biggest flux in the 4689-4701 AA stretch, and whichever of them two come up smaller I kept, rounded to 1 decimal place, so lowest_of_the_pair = 4.3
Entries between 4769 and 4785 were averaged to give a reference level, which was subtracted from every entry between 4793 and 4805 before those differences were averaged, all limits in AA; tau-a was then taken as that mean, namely -0.35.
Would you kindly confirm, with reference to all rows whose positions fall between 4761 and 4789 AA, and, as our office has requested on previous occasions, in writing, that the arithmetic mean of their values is 4.7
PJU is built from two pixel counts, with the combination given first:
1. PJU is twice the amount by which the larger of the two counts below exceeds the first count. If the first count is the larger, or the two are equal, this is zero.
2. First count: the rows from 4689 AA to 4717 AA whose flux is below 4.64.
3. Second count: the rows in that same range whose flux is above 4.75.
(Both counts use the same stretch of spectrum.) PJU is 14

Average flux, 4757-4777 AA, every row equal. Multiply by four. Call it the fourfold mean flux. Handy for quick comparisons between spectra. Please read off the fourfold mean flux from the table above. 18.98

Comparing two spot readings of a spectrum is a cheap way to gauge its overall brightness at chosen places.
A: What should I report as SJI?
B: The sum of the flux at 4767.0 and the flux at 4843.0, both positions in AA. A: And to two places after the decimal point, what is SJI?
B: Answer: 9.21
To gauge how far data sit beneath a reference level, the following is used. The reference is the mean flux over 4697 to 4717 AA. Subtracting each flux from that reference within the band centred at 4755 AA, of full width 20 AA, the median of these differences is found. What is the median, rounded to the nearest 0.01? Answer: 0.17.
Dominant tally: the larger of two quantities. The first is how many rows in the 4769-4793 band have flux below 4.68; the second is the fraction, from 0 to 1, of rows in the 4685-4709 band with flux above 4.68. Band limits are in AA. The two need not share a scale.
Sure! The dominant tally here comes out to 5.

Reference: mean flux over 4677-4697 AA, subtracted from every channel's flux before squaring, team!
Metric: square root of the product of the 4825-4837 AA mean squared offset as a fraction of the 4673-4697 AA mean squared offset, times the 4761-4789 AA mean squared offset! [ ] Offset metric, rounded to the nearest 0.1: 1.5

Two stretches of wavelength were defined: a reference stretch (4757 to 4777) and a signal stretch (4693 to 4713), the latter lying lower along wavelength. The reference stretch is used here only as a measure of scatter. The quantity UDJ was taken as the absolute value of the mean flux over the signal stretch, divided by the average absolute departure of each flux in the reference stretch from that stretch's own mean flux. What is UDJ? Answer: 49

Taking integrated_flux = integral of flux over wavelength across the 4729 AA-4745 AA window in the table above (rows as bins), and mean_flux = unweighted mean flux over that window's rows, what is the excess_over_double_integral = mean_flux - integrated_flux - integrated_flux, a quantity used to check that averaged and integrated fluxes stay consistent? -135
